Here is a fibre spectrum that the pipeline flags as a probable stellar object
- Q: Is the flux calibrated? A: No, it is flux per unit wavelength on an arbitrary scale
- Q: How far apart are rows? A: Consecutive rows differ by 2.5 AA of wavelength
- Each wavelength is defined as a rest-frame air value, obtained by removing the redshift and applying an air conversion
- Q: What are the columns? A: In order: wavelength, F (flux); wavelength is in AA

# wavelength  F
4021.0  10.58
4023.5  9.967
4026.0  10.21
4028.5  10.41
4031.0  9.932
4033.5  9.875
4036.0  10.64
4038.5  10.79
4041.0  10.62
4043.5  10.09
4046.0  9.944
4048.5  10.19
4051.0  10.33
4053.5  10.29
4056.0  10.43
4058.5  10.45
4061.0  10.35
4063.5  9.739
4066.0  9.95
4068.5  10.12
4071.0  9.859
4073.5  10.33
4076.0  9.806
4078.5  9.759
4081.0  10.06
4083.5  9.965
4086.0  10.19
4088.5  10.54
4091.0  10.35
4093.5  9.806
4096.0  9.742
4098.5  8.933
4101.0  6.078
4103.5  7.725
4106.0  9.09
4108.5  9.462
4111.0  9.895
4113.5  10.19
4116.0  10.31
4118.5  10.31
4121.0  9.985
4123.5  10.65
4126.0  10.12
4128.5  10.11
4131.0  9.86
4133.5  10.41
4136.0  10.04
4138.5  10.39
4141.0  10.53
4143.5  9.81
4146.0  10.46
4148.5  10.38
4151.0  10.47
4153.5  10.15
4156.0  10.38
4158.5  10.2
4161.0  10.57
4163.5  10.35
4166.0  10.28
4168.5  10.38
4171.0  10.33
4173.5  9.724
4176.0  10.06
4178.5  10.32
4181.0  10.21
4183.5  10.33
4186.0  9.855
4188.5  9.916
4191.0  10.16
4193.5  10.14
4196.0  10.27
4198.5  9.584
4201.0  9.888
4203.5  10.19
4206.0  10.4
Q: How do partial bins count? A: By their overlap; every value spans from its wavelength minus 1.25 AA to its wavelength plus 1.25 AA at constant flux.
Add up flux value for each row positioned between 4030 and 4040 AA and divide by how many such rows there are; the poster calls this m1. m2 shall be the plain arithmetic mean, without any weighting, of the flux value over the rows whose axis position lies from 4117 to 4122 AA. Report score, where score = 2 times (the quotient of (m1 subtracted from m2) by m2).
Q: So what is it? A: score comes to -0.032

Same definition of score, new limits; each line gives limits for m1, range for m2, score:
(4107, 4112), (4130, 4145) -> 0.097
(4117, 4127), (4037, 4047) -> 0.018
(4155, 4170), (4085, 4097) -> -0.046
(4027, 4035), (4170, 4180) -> 0.007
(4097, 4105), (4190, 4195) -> 0.507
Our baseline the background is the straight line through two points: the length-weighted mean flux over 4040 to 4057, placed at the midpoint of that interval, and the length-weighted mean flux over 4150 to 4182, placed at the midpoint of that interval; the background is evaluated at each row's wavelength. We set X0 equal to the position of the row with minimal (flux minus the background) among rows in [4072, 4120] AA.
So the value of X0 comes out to 4101.0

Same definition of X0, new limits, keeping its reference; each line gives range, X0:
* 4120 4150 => 4143.5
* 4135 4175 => 4173.5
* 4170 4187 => 4173.5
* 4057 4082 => 4063.5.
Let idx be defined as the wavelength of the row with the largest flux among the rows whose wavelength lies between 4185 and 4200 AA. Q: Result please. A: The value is 4196.0 AA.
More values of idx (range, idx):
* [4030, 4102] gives 4038.5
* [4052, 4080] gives 4058.5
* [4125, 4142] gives 4141.0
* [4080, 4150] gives 4123.5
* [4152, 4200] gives 4161.0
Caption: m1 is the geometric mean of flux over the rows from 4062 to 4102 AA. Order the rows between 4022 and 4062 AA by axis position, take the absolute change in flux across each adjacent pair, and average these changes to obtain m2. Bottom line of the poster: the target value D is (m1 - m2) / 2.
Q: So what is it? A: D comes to 4.70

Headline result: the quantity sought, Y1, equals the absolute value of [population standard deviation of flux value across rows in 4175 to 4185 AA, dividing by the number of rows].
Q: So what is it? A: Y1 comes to 0.11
